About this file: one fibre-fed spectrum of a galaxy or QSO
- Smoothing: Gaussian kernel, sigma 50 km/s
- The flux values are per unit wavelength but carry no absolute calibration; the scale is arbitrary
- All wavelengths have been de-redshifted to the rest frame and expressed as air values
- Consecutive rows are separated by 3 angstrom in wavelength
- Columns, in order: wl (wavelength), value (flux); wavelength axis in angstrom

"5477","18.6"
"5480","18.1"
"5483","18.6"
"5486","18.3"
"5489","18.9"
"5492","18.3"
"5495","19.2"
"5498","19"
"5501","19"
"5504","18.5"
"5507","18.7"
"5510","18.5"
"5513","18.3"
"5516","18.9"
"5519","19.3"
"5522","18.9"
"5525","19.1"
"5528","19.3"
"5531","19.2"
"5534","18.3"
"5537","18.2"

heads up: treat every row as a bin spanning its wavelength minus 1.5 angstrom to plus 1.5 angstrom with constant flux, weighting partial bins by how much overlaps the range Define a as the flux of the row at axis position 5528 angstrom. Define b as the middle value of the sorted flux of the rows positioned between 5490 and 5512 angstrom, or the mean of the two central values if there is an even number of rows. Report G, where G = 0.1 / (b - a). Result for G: -0.17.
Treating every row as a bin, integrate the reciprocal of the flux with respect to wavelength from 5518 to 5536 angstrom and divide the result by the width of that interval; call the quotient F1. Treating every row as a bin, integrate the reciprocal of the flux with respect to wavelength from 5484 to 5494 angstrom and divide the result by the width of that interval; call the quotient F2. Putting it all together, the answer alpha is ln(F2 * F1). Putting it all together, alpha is -5.86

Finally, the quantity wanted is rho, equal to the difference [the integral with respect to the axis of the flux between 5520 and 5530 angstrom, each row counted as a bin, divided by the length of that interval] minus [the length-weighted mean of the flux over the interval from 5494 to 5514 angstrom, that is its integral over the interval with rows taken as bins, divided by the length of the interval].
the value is 0.4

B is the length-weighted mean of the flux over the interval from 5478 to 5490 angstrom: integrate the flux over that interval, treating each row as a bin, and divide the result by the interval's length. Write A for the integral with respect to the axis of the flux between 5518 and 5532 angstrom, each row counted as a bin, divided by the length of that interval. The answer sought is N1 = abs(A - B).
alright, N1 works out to 0.69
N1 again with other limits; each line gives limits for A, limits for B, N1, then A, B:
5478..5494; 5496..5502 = 0.55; 18.5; 19.0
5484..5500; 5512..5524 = 0.14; 18.7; 18.9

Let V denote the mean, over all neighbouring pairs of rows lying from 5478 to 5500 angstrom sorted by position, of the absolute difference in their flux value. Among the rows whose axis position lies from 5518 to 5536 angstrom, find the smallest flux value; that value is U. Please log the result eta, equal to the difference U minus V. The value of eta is 17.78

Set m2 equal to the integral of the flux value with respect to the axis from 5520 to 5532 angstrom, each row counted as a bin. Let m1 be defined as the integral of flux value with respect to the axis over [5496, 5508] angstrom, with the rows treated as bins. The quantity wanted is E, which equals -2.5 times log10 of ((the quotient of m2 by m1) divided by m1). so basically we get 5.87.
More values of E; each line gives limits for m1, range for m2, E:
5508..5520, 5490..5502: 5.87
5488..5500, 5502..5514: 5.91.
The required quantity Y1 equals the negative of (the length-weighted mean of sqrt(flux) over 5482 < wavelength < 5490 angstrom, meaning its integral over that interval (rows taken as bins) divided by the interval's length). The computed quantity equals -4.31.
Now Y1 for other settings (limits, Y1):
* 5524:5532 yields -4.38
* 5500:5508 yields -4.33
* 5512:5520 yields -4.34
